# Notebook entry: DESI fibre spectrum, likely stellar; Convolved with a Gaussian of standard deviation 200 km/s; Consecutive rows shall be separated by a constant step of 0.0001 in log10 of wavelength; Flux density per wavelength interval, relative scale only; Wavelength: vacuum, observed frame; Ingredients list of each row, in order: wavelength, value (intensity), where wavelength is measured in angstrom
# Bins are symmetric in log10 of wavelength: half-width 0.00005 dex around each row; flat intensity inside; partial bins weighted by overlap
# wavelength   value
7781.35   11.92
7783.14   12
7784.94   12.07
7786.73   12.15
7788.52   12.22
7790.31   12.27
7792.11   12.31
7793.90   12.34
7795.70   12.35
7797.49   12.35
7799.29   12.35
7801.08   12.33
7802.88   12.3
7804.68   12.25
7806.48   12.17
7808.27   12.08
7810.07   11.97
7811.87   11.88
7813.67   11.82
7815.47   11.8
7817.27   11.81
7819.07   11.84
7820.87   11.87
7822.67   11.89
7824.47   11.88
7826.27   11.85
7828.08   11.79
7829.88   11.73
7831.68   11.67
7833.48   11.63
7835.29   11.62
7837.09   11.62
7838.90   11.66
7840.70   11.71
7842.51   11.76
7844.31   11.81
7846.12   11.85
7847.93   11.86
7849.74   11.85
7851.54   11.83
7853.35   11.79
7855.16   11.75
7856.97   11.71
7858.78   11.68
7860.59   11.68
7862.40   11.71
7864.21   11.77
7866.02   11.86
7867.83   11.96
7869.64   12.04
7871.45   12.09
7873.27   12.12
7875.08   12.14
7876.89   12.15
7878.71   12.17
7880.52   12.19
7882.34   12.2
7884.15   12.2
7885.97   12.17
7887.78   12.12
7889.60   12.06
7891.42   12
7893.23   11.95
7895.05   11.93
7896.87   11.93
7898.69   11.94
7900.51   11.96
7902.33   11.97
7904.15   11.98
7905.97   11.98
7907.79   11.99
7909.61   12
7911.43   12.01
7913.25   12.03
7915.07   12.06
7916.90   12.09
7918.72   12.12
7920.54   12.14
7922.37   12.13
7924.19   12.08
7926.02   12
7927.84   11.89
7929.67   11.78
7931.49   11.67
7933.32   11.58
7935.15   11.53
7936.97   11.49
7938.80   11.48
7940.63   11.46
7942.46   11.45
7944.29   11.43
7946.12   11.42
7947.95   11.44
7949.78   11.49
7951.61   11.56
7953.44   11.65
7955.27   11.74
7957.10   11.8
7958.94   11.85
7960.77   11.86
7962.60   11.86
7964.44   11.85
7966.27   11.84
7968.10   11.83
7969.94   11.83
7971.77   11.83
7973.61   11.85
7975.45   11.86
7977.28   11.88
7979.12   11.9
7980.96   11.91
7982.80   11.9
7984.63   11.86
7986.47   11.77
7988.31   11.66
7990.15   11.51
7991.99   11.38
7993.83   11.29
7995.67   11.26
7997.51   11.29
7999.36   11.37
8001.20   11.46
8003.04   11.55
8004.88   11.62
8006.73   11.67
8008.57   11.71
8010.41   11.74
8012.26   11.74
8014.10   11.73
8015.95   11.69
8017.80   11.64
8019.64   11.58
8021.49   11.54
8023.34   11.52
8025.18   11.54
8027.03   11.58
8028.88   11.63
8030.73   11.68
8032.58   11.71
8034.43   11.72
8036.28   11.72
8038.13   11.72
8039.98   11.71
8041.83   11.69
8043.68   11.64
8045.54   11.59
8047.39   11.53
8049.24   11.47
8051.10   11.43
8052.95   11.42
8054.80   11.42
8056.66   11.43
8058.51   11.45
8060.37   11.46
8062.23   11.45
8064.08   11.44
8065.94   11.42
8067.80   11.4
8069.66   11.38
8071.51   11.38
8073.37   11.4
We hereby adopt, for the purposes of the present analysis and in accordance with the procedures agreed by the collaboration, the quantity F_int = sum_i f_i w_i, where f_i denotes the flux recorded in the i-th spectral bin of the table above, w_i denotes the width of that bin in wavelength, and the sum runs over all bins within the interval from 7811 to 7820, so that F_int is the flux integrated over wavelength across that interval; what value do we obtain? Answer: 106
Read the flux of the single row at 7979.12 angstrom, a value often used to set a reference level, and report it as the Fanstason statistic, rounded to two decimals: 11.90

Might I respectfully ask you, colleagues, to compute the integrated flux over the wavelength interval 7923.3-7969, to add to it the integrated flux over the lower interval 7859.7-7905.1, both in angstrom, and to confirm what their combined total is 1079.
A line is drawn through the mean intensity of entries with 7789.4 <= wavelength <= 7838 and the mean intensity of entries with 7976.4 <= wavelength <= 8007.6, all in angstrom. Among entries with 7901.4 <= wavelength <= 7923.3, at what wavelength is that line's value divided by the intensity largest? 7902.33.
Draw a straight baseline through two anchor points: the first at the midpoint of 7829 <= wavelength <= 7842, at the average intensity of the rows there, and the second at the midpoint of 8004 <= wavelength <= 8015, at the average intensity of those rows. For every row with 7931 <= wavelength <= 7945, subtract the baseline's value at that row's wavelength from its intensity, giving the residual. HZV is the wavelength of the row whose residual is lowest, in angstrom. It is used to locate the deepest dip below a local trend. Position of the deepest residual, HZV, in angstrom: 7944.29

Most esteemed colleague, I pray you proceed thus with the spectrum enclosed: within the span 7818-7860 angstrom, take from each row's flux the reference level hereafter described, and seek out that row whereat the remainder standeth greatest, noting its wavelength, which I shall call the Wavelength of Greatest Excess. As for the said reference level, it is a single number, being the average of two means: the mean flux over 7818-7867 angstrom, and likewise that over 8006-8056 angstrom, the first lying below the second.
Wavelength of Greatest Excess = 7822.67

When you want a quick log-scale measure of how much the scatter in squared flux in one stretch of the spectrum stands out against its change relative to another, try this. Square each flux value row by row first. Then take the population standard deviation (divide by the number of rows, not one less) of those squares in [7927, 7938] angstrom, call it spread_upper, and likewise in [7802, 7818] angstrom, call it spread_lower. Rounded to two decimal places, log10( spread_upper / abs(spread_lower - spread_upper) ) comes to 0.45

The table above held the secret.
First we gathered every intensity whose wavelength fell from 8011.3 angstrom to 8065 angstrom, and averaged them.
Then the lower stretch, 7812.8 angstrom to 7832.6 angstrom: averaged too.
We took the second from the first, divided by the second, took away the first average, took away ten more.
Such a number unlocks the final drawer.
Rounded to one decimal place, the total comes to -21.6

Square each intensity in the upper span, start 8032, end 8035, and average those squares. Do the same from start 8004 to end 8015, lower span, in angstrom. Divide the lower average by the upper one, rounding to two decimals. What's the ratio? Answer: 1.00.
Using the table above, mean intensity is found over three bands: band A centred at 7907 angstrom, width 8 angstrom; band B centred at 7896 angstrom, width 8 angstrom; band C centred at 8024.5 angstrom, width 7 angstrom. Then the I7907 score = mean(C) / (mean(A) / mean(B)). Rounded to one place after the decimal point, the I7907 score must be 11.5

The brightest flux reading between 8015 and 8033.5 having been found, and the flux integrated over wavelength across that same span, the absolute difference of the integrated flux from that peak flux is 203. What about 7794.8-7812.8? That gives 207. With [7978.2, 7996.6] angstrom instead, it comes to 202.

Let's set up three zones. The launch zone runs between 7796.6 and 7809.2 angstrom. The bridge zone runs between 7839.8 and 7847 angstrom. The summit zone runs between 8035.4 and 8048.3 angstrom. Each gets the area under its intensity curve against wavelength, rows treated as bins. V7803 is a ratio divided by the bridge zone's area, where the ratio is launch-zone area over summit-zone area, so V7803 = 0.012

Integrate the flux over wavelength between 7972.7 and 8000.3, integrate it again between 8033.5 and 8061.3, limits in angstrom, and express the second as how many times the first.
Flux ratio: 1.00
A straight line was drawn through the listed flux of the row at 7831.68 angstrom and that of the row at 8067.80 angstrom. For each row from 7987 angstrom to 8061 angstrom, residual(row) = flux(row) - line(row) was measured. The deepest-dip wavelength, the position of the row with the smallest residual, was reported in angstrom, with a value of 7995.67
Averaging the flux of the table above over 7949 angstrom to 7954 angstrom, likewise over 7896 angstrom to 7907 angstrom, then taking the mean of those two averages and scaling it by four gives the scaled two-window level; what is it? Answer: 47.05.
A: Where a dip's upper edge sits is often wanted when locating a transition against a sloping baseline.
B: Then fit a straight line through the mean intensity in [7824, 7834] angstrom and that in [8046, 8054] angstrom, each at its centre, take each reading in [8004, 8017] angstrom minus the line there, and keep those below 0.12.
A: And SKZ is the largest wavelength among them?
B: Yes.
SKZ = 8004.88 angstrom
